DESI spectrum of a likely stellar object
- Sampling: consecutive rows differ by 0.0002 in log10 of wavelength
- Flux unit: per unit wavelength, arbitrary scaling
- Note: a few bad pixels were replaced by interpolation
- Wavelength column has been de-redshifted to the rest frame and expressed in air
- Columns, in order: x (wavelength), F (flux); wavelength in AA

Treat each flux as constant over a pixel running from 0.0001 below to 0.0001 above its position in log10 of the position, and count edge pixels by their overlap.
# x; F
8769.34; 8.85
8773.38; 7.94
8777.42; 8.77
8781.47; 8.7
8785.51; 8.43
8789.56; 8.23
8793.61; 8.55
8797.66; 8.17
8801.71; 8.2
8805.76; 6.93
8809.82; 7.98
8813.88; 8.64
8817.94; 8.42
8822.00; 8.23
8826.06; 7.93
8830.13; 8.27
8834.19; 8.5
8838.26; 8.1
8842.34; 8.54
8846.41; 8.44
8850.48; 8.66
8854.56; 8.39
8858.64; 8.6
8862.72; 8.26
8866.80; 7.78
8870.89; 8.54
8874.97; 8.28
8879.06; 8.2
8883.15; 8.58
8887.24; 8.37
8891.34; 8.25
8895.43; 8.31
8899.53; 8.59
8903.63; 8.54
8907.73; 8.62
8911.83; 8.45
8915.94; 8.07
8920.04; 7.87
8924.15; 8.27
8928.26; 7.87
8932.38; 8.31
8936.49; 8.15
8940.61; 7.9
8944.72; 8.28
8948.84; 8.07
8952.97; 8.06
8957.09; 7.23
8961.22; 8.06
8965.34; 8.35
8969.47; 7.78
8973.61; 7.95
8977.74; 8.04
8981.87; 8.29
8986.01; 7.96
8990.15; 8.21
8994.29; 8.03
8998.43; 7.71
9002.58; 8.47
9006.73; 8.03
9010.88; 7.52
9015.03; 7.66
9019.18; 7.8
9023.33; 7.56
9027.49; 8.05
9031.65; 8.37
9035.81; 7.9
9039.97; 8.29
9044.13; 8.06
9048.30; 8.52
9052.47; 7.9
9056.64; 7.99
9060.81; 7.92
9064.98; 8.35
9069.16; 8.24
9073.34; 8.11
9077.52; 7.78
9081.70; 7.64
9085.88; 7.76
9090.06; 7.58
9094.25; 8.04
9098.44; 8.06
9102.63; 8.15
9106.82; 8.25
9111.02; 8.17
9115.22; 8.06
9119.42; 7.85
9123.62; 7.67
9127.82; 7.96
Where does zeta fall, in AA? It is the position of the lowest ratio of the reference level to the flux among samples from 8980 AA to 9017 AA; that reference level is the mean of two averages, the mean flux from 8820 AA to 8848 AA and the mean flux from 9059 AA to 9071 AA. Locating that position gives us 9002.58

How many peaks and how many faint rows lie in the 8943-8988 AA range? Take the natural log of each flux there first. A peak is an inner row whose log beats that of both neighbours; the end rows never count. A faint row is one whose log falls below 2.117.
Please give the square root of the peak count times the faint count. 4.5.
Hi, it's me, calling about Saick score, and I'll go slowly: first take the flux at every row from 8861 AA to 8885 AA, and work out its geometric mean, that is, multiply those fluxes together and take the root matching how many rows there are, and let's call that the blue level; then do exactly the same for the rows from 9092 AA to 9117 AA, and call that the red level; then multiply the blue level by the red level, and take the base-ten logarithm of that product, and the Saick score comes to 1.83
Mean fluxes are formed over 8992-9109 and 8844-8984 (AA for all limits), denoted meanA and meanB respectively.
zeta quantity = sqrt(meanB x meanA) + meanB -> 16.3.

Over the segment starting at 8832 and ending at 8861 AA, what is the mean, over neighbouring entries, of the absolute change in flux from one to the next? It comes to 0.273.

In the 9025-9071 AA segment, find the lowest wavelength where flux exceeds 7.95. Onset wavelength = 9027.49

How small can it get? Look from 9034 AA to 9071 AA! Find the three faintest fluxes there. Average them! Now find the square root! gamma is 2.812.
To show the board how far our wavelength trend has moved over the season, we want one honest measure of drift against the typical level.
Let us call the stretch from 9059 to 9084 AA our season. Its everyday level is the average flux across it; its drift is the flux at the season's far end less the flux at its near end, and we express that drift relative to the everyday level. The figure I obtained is -0.03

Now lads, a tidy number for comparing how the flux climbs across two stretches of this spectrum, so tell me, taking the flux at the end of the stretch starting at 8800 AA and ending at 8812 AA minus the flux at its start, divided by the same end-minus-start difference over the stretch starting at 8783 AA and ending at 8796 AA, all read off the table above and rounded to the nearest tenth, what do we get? -1.8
